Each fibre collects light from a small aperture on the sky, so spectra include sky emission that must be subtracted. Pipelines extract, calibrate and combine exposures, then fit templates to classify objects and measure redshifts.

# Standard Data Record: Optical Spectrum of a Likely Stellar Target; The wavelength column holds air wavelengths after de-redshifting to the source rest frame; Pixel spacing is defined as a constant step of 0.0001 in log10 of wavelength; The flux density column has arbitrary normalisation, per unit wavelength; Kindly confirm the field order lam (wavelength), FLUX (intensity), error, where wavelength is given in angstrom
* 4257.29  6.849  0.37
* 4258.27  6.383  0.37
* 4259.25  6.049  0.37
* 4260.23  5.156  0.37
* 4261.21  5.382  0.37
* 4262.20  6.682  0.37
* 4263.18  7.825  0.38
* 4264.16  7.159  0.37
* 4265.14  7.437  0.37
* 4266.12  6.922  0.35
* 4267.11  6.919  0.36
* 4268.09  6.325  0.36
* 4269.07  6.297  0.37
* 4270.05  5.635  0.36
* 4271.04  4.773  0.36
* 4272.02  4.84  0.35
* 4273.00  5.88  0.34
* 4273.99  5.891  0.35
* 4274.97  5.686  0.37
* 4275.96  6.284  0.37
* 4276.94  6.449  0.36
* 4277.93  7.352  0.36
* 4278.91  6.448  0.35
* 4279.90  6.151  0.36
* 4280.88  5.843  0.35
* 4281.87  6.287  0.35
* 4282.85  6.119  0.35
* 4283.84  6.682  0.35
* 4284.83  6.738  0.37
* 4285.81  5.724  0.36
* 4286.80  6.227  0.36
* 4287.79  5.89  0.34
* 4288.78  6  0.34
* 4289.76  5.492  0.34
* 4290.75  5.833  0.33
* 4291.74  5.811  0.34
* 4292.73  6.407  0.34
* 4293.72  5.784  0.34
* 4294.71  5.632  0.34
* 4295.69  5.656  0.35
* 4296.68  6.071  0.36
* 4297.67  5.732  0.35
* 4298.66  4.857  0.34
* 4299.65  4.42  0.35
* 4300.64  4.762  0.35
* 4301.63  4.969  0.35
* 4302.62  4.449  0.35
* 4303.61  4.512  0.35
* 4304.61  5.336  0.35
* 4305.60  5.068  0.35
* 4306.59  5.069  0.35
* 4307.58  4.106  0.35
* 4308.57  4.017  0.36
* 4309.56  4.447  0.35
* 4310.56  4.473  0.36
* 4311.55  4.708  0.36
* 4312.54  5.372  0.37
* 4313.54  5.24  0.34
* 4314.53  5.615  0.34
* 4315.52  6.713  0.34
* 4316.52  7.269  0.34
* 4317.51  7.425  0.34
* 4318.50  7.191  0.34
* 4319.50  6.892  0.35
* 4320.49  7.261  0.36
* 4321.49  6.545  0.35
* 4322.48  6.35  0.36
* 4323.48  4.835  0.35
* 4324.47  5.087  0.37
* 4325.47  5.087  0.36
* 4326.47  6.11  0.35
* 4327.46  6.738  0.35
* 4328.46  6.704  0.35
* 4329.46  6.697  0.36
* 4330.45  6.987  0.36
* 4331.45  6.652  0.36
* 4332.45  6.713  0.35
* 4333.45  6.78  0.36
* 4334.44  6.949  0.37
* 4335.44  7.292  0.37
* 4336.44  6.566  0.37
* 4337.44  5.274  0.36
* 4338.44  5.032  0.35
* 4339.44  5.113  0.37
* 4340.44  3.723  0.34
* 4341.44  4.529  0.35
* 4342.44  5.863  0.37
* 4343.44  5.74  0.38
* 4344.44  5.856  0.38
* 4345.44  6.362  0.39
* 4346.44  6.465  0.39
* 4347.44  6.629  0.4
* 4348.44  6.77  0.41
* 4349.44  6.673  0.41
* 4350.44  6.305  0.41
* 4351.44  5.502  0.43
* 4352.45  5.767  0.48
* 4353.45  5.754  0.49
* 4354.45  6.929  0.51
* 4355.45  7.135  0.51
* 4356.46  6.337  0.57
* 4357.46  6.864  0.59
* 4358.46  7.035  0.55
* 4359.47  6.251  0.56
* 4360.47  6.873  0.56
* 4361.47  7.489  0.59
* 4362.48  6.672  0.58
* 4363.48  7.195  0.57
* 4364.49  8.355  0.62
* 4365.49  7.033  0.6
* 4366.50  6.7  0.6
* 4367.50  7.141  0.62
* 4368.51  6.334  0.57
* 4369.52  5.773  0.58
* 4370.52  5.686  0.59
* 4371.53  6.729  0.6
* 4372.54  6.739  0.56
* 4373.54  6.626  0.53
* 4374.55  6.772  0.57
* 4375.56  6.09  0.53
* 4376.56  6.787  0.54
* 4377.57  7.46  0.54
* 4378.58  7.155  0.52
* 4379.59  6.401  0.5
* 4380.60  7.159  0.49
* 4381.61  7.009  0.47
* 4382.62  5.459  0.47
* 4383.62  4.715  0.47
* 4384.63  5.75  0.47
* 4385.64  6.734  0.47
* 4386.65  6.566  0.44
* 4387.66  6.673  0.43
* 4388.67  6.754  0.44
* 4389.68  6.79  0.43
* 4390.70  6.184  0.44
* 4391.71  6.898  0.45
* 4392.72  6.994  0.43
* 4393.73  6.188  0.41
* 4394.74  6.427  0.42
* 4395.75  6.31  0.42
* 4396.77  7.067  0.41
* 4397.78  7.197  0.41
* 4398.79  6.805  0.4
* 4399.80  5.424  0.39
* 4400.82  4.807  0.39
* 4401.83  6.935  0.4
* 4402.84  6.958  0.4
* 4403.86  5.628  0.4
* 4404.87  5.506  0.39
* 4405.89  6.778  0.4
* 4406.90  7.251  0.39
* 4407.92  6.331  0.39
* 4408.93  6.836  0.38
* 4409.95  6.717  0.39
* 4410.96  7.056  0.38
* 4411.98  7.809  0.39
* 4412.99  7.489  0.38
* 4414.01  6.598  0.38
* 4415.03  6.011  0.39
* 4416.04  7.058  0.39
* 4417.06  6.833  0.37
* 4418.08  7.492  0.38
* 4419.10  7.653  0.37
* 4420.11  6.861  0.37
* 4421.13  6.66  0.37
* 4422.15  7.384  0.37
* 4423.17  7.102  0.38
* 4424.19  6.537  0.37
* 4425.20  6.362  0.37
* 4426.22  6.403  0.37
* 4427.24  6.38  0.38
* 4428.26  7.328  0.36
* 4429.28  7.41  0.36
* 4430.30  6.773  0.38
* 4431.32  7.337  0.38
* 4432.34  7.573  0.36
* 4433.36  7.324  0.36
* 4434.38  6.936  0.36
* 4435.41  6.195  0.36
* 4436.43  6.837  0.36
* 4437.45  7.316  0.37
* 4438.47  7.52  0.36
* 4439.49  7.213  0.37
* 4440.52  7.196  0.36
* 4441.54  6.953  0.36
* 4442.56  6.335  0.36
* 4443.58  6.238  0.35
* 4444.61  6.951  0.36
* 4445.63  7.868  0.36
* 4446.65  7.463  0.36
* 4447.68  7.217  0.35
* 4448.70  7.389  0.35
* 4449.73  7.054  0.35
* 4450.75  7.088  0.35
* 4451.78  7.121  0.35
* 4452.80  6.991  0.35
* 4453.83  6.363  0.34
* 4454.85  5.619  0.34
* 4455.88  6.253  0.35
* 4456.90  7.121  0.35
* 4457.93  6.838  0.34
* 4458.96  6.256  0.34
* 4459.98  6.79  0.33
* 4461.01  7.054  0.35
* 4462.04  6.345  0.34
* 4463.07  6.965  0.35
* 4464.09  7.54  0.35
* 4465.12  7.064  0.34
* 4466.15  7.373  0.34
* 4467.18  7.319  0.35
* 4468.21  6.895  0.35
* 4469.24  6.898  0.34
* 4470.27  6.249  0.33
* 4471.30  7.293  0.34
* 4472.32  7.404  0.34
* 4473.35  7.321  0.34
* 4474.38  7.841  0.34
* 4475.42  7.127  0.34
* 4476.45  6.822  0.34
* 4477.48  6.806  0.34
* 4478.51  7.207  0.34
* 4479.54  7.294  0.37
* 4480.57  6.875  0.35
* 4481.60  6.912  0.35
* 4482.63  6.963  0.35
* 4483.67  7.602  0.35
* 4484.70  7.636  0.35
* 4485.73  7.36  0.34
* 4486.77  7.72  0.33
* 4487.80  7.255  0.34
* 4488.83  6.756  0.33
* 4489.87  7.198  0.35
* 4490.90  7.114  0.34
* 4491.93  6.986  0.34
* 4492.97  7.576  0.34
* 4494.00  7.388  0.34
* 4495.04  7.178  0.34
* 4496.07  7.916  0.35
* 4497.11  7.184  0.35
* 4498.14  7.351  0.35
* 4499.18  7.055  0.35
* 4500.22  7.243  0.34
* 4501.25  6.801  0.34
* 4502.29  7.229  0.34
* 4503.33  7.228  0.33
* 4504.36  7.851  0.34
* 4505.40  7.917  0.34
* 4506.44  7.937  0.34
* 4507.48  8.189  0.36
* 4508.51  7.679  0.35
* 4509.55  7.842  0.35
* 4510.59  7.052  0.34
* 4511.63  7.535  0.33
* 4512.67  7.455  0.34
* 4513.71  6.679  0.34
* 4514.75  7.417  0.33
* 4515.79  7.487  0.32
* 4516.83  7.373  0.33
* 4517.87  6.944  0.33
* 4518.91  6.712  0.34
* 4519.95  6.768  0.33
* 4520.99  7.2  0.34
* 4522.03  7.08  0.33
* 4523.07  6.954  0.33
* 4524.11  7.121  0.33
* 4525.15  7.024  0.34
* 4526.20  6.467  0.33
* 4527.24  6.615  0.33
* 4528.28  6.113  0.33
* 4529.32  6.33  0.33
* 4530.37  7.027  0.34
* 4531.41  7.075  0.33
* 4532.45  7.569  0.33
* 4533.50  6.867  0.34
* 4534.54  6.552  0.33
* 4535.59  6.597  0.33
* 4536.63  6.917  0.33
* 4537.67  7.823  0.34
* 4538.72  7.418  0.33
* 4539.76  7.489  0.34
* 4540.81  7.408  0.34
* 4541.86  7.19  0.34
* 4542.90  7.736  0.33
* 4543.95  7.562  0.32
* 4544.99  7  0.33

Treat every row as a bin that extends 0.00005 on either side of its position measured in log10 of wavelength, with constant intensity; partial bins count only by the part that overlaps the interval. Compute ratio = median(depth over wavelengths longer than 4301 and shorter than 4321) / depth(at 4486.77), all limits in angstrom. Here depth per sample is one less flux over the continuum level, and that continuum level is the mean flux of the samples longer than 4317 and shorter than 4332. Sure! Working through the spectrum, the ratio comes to -1.0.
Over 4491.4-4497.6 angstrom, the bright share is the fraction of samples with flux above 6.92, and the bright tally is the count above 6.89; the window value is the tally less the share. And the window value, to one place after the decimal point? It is 5.0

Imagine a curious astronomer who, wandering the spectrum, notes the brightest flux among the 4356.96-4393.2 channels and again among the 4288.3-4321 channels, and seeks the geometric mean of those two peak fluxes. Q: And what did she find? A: 7.9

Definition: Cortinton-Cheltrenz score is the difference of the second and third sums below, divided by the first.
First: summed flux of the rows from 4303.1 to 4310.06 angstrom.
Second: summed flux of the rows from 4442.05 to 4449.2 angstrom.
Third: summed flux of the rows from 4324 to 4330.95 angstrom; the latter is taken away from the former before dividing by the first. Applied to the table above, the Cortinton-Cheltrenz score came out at 0.19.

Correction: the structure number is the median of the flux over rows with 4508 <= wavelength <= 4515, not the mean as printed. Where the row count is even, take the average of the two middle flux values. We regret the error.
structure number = 7.5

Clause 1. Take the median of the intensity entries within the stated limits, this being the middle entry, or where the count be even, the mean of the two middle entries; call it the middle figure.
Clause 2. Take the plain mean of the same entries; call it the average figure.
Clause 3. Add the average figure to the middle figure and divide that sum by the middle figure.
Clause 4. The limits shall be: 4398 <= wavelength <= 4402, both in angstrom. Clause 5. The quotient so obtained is 1.98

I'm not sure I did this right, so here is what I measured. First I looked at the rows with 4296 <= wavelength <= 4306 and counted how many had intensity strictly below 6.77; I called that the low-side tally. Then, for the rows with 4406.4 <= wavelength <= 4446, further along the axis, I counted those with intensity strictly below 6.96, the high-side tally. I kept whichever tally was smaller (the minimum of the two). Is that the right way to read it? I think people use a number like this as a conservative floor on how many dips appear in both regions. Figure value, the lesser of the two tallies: 10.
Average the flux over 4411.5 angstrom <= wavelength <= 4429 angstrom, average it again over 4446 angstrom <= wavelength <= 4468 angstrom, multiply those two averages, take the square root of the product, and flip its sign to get -6.93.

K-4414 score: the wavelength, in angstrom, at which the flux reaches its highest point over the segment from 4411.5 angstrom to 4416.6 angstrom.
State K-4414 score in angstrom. 4411.98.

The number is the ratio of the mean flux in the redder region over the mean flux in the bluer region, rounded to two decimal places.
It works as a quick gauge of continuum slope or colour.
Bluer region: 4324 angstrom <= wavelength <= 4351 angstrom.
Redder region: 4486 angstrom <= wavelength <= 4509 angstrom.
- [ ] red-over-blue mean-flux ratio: 1.21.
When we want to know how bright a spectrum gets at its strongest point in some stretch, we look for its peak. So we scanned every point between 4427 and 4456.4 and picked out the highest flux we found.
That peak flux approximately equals 7.868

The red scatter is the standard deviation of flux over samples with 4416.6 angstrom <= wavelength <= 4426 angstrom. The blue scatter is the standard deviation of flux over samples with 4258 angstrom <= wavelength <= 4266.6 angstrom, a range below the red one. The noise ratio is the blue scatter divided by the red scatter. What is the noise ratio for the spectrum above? 2.0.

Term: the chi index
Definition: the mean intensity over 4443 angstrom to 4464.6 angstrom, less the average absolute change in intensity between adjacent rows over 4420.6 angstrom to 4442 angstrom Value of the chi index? 6.50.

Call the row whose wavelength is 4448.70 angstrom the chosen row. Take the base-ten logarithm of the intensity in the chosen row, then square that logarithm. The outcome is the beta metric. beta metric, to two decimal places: 0.75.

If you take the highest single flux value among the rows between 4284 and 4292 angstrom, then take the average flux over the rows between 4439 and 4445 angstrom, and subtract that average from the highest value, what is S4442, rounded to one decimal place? -0.1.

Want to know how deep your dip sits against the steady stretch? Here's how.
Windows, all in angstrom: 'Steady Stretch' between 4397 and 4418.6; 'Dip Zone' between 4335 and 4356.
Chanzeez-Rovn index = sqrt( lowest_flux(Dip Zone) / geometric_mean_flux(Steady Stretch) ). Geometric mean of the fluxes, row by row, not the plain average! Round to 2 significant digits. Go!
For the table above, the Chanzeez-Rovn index 0.75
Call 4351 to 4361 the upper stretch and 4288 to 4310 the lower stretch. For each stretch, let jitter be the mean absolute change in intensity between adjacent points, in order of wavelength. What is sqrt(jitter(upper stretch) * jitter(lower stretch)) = 0.44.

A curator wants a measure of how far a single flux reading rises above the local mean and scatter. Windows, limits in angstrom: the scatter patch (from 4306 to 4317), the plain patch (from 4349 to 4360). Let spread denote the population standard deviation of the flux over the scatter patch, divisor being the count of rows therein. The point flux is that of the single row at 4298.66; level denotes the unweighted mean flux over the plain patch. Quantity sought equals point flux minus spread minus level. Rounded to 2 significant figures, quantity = -2.5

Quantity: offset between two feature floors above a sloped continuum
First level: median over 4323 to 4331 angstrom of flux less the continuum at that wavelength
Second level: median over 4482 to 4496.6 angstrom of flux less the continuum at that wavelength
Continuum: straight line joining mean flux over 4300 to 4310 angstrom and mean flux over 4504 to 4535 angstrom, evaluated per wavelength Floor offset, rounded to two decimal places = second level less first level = -0.97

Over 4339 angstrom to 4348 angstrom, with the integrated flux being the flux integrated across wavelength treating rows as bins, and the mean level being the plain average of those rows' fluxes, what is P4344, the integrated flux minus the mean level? 45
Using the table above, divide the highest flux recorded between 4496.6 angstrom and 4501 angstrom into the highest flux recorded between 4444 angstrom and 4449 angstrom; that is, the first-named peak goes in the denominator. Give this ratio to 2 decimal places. 1.07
